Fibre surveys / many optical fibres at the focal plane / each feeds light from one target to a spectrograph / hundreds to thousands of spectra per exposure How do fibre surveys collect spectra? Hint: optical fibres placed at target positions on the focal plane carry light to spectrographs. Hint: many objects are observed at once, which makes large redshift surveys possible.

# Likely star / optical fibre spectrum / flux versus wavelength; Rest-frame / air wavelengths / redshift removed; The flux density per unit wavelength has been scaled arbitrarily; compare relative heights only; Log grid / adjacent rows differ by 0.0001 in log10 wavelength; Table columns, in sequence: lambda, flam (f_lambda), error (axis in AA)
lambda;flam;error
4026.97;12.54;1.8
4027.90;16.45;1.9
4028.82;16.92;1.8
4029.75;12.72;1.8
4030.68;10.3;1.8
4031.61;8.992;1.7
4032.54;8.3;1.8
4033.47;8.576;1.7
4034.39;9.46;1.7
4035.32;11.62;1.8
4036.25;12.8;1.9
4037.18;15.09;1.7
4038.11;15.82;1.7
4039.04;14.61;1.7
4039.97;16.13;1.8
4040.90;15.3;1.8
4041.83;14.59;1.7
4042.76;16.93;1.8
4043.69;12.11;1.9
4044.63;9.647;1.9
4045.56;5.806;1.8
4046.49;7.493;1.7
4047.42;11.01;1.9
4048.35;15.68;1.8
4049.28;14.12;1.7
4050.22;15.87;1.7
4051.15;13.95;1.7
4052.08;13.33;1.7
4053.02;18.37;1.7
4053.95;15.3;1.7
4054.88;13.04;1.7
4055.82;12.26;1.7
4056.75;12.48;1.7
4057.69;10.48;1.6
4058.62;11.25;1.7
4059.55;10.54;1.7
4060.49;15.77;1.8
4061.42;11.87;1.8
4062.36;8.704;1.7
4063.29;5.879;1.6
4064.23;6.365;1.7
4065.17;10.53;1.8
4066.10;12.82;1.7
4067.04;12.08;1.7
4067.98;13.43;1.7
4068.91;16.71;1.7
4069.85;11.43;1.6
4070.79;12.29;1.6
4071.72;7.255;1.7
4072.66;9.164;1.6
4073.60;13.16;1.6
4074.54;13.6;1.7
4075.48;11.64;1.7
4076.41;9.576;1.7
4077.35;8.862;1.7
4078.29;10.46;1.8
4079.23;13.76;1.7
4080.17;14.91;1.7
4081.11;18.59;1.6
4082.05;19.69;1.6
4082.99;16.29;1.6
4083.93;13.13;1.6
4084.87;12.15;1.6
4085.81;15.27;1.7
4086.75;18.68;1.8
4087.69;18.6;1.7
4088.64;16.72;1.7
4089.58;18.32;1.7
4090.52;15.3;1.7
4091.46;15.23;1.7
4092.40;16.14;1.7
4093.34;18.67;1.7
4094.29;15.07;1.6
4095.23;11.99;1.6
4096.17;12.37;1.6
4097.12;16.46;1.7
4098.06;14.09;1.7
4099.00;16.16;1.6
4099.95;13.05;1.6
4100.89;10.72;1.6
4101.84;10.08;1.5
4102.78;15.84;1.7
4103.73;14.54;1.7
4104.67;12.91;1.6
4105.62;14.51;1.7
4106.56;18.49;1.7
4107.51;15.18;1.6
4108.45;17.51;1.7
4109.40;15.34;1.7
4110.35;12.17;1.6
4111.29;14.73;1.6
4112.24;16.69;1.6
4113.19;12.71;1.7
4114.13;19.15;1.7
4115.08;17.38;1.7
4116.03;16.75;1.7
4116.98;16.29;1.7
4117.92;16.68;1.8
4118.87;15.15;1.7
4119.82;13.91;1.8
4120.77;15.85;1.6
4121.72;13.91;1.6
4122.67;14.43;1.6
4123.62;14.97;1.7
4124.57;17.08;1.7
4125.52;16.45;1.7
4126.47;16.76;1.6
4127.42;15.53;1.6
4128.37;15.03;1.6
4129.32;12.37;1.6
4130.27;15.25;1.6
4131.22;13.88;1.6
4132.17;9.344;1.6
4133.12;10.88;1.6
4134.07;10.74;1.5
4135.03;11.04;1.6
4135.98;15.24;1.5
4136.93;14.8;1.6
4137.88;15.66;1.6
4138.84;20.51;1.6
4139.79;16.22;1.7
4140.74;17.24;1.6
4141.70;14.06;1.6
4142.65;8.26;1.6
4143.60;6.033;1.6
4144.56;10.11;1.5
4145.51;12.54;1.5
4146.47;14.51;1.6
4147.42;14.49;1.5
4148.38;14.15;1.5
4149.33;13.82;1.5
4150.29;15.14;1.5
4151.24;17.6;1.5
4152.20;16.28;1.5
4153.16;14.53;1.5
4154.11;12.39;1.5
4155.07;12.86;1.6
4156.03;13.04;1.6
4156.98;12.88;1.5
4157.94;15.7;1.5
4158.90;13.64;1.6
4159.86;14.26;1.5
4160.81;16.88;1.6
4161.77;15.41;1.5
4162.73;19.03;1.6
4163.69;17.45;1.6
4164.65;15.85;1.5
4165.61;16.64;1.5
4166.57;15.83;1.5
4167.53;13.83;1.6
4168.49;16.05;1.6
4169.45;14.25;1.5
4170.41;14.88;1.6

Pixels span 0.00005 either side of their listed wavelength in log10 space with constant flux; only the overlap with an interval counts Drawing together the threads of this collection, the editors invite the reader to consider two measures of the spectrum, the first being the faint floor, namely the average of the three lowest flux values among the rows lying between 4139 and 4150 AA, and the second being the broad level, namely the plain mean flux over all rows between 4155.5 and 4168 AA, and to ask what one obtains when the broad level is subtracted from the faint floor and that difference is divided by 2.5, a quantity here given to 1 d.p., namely -2.9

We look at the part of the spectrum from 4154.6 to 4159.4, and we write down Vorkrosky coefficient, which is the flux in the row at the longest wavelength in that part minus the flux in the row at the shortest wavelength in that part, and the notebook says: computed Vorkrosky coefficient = 1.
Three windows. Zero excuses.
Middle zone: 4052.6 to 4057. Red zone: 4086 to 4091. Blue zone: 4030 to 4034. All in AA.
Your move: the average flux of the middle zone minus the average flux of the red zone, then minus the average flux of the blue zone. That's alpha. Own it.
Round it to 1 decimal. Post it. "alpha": -12.3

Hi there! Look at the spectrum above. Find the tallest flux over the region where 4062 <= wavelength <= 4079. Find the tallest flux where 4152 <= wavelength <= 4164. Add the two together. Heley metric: 35.7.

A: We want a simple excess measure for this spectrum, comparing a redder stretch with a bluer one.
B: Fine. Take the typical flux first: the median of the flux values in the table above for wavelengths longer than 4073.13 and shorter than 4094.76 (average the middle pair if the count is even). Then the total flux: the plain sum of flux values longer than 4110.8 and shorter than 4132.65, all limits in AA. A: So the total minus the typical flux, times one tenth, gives 33.5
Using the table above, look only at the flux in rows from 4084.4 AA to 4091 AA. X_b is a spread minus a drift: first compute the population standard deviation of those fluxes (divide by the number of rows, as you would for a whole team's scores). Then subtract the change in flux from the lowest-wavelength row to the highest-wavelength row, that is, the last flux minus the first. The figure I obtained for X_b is -1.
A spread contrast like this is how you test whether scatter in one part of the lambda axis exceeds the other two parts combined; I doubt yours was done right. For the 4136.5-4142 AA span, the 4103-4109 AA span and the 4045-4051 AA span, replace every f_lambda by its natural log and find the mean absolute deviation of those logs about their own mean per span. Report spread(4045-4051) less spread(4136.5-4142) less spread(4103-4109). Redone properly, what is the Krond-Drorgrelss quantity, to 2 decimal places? 0.14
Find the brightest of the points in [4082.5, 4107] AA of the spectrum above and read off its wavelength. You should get 4086.75 AA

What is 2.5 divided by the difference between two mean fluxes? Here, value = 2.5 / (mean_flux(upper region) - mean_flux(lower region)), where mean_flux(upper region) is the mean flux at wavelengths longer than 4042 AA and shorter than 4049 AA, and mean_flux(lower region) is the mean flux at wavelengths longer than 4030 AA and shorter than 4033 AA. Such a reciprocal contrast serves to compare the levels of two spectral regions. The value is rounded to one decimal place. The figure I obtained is 1.2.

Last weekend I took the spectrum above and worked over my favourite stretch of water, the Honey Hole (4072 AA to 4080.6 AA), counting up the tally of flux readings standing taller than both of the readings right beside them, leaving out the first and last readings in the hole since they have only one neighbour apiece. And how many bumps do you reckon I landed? 1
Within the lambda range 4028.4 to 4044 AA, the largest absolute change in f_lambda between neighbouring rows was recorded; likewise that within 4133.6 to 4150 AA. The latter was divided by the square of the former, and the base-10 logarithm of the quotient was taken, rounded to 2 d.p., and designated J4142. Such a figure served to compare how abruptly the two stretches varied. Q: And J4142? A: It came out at -0.60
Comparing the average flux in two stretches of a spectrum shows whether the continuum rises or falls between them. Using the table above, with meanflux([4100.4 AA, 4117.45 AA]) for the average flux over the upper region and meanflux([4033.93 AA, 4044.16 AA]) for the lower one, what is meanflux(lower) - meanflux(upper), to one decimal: -1.0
